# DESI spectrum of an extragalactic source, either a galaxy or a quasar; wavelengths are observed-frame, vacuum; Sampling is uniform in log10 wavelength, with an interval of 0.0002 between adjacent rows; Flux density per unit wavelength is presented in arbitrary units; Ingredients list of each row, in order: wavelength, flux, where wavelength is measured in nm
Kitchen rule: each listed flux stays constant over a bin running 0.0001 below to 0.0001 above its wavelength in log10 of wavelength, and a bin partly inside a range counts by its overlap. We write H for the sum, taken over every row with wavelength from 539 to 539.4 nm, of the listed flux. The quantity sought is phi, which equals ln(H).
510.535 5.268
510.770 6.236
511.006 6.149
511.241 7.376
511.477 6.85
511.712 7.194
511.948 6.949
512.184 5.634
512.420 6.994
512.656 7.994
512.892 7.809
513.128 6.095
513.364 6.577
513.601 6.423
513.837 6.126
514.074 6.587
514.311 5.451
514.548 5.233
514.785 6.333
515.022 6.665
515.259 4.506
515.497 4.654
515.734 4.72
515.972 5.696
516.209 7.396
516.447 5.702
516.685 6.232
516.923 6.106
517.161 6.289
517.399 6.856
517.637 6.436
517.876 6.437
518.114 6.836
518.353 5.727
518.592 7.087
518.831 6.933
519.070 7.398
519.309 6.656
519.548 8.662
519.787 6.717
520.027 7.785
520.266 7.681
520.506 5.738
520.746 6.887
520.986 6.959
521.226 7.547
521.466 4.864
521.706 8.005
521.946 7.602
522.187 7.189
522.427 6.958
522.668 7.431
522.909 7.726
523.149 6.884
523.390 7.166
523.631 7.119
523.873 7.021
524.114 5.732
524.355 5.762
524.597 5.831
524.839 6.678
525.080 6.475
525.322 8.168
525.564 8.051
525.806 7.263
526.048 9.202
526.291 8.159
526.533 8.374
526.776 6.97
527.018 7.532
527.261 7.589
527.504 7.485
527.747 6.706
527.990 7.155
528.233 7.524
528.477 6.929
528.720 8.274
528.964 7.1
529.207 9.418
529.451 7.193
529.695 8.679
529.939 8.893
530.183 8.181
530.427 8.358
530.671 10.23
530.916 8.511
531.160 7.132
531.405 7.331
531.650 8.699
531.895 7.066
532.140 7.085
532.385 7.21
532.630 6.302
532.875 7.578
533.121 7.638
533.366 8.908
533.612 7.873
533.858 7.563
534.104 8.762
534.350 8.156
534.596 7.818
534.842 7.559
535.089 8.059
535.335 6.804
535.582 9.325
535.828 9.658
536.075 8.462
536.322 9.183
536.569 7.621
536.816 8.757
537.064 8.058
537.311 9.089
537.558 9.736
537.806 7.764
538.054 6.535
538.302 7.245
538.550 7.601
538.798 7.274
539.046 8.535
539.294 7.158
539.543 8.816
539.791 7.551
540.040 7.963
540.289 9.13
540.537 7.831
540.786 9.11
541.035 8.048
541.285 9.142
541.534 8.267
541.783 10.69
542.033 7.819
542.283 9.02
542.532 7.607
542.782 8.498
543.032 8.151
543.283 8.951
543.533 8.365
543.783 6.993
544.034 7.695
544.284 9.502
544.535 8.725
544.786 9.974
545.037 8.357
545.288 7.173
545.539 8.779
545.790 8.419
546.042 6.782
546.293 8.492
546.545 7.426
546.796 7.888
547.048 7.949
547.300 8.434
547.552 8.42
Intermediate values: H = 15.7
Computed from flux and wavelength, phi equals 2.75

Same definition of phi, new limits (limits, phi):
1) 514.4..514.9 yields 2.45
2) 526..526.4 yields 2.85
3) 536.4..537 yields 2.80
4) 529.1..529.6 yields 2.81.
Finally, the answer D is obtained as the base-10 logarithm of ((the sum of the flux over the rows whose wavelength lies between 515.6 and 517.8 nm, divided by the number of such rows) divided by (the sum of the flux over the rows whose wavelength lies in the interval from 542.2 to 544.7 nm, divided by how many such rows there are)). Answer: -0.13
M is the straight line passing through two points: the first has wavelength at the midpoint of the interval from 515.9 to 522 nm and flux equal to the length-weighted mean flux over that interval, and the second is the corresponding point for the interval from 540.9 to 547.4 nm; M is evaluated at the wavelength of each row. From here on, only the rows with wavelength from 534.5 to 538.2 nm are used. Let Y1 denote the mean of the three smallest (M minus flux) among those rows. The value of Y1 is -1.7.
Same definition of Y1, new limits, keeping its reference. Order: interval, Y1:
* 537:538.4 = -1.0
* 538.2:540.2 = -0.4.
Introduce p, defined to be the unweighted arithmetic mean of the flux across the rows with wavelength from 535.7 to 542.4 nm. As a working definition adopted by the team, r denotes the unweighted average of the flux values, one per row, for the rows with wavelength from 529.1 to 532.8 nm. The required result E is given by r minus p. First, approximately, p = 8.4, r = 8.0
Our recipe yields -0.4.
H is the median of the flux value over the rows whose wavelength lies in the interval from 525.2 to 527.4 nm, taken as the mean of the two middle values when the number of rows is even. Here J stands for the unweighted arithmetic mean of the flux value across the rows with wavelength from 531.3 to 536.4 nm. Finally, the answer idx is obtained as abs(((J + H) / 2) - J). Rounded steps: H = 8.1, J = 8.0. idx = 0.0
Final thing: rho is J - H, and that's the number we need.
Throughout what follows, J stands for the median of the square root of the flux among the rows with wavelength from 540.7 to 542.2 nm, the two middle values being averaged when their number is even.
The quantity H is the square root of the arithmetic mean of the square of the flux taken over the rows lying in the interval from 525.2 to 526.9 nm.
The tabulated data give -5.1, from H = 8.06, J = 2.95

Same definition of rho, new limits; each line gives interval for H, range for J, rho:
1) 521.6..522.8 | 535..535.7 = -4.6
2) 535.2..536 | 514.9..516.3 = -6.4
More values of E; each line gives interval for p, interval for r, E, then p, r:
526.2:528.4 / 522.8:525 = -0.8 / 7.5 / 6.7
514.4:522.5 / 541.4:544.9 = 2.0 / 6.5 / 8.6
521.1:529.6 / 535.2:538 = 1.3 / 7.3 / 8.6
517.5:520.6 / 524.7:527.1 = 0.8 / 6.9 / 7.7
